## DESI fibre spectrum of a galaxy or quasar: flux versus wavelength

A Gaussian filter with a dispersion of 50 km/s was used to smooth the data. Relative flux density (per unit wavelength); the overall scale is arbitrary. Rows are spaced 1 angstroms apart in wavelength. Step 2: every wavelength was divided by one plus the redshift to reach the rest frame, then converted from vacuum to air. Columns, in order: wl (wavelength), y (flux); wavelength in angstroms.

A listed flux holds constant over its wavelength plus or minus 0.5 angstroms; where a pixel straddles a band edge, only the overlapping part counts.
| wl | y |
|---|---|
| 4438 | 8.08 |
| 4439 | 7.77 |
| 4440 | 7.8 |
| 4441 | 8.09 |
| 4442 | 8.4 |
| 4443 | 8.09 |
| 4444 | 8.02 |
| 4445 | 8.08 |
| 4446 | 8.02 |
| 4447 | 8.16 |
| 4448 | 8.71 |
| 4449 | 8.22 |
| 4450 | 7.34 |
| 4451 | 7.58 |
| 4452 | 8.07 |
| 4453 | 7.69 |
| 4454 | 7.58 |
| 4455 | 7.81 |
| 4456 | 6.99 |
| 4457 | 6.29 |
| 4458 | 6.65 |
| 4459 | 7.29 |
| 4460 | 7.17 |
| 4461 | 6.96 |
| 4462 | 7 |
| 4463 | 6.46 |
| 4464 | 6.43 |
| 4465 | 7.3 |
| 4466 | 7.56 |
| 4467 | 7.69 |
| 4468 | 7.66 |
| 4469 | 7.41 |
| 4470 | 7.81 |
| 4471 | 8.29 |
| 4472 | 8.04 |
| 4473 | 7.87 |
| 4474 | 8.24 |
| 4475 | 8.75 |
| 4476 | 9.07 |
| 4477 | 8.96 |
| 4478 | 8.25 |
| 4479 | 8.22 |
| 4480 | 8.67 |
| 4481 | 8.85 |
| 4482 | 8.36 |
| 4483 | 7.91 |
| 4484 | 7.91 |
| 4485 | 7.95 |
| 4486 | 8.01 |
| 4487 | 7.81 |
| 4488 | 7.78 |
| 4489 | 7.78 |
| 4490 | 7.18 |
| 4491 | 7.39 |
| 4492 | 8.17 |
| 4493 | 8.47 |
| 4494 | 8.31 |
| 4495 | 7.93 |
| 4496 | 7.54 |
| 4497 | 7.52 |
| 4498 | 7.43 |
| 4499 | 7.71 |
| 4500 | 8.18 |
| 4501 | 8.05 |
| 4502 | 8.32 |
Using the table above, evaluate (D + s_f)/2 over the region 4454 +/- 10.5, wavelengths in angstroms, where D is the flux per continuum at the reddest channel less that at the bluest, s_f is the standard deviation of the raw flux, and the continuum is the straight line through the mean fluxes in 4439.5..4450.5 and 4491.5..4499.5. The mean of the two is 0.24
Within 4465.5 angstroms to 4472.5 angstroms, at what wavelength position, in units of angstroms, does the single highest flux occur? 4471 angstroms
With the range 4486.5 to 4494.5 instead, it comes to 4493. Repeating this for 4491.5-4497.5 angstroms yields 4493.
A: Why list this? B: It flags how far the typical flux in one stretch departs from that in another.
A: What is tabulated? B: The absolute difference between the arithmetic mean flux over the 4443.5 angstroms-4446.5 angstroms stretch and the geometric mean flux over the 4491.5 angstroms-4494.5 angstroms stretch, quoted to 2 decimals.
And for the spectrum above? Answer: 0.28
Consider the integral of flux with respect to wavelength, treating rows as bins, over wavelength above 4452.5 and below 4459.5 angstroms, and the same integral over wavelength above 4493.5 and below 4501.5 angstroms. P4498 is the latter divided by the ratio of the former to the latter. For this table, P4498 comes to 78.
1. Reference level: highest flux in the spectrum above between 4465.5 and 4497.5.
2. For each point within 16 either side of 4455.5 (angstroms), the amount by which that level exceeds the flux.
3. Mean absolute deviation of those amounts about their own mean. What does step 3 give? 0.48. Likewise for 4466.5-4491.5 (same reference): 0.39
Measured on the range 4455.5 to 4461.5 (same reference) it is 0.28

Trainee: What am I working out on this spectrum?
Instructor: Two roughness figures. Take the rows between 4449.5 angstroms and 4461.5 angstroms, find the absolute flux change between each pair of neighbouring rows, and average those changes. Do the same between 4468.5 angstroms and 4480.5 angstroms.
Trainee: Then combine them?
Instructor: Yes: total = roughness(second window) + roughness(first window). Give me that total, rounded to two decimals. 0.74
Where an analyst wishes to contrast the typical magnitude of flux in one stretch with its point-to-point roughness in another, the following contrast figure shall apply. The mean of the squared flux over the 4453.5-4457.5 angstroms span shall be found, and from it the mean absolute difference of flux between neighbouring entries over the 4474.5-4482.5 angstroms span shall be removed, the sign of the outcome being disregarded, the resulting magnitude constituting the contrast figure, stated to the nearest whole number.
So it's 51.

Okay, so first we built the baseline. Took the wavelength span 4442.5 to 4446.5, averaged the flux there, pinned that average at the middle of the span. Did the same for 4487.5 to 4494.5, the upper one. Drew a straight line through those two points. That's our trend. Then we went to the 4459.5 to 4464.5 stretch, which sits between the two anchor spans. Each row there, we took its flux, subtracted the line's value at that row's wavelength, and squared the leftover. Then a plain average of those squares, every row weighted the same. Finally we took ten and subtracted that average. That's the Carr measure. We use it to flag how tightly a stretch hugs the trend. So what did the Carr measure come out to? 8.5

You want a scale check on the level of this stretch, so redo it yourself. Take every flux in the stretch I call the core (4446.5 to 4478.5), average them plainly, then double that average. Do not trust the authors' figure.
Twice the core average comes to 15.3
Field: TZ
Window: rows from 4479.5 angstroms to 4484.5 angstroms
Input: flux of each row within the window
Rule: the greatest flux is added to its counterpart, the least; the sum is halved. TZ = 8.38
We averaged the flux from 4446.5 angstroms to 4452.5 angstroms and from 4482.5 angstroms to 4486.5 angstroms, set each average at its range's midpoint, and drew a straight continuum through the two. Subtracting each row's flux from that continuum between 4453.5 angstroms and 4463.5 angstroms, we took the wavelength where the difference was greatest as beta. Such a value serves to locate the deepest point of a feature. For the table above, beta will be 4457 angstroms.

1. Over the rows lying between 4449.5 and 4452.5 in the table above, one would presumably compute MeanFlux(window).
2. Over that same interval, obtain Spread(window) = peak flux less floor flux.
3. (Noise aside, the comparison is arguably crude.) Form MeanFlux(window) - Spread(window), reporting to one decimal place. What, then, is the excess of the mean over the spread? 6.9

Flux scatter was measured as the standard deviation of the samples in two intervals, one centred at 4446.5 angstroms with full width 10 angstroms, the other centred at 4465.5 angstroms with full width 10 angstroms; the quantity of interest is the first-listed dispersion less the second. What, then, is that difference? -0.11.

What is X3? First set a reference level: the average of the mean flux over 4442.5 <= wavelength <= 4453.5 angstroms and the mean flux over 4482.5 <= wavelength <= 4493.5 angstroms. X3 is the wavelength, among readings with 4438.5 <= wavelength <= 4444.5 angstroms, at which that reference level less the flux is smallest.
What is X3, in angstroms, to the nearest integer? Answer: 4442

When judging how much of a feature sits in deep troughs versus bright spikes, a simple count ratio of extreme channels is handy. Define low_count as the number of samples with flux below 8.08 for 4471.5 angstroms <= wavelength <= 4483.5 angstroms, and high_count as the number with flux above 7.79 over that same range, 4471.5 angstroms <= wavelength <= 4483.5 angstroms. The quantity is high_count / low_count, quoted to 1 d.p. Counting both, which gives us 4.0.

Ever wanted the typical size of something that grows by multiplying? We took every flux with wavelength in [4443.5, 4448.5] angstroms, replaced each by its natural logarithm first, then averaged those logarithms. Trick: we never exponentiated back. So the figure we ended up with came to 2.10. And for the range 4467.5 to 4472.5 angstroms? 2.06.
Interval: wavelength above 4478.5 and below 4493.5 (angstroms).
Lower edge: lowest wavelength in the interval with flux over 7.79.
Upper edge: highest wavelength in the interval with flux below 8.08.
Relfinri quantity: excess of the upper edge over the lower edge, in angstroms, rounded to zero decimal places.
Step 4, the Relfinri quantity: 12 angstroms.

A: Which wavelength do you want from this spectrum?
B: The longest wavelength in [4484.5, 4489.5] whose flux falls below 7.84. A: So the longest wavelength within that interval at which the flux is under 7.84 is 4489 angstroms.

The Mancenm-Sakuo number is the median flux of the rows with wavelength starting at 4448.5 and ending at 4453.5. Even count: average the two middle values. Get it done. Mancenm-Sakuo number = 7.69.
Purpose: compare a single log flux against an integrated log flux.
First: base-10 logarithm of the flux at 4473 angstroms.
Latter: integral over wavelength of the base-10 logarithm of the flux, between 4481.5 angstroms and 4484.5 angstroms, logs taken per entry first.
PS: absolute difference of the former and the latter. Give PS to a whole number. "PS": 2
